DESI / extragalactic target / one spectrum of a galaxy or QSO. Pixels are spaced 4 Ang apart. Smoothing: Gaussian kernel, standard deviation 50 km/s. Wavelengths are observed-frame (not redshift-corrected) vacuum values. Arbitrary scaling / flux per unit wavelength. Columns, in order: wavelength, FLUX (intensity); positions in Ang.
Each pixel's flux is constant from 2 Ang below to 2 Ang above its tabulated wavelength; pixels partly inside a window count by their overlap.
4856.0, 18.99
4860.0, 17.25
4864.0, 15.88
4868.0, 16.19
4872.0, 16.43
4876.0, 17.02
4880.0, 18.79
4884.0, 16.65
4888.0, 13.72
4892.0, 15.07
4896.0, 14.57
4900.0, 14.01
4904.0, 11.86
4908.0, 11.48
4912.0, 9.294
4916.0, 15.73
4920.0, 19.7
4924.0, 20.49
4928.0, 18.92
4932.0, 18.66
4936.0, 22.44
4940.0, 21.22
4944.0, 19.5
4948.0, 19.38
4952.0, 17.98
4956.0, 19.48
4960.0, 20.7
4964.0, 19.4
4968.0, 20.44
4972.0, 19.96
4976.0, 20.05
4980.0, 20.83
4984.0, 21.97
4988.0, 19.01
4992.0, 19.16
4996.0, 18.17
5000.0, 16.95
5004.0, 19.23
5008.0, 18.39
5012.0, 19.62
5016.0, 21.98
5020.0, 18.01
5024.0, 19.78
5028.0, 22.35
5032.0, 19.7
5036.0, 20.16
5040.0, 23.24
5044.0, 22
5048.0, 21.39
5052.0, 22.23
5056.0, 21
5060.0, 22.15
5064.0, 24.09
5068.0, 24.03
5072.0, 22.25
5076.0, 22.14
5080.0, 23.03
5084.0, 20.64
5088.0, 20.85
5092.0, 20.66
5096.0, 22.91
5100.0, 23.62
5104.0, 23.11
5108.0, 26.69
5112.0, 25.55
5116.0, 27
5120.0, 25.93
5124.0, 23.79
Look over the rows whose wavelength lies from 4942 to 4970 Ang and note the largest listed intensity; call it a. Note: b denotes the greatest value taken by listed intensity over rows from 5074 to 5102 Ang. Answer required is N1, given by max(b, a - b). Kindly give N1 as 23.6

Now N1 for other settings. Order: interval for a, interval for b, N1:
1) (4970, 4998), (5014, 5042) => 23.2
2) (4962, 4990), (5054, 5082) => 24.1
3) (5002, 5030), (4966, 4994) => 22.0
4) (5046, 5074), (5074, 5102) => 23.6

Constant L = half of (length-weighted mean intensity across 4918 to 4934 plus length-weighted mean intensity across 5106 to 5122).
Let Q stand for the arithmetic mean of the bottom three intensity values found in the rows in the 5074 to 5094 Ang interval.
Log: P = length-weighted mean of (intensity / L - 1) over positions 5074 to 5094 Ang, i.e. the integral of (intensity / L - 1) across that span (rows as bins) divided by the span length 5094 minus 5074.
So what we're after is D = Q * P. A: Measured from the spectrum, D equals -1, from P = -0.06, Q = 20.7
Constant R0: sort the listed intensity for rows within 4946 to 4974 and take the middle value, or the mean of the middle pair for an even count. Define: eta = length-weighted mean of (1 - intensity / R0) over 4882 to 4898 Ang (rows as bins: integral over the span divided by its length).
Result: 0.23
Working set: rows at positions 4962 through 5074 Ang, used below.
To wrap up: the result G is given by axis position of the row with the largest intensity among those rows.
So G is 5064.0 Ang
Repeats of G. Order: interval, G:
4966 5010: 4984.0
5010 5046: 5040.0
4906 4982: 4936.0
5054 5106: 5064.0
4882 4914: 4884.0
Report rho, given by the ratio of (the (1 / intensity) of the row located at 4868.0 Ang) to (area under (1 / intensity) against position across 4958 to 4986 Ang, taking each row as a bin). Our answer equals 0.0451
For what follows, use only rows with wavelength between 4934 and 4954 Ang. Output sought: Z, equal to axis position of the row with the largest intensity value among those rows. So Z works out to 4936.0 Ang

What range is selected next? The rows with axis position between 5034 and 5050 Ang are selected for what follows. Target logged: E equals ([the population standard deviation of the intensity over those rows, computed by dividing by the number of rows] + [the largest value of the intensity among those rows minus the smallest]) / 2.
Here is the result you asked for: 2.1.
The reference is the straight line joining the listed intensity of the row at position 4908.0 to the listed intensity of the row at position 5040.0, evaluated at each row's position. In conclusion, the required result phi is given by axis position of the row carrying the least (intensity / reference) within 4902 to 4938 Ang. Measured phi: 4912.0 Ang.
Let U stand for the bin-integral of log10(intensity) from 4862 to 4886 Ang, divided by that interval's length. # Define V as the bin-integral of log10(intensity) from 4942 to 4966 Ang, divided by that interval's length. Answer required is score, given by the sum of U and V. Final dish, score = 2.51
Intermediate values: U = 1.23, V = 1.29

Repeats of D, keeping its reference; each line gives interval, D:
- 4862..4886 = -4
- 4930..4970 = -2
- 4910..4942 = -3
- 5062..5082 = 0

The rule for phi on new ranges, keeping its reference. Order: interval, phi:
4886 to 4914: 4912.0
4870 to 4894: 4888.0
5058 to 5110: 5092.0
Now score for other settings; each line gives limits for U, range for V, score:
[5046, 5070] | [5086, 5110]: 2.71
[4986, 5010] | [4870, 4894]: 2.48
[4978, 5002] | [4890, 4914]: 2.38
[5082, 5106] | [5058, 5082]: 2.70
